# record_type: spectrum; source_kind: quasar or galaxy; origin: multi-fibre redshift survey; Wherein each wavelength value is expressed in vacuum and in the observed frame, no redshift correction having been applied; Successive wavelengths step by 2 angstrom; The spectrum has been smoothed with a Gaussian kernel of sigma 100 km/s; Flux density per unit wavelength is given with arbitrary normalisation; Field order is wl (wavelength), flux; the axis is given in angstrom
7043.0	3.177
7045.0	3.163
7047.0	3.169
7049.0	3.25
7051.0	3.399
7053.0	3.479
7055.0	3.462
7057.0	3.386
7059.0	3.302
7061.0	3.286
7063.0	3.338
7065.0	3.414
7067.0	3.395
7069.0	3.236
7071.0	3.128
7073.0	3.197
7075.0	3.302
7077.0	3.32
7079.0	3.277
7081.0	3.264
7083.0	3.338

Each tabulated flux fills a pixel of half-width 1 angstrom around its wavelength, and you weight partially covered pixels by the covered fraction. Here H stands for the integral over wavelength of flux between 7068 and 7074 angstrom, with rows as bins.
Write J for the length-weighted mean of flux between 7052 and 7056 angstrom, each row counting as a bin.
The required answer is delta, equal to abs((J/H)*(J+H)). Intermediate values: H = 19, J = 3.47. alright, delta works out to 4.10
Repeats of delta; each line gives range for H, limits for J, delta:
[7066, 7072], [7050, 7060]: 4.00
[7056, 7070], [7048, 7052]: 3.56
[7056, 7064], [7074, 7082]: 3.70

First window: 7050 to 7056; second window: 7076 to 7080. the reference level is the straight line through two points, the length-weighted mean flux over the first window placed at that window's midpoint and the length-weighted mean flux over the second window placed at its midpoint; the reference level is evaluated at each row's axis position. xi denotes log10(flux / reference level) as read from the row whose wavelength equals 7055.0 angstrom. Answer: 0.003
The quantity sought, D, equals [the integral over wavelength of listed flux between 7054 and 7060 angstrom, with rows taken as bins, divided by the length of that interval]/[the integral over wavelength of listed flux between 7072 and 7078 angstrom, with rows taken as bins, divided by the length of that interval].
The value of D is 1.03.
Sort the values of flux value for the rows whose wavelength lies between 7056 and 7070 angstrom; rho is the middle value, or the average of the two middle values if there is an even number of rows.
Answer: 3.34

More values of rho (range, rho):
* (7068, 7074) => 3.20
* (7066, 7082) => 3.27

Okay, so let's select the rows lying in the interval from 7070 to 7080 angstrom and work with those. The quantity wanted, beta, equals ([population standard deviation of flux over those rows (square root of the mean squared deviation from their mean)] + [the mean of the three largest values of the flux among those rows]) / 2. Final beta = 1.686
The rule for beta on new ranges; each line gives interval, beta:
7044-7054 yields 1.751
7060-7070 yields 1.724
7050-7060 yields 1.755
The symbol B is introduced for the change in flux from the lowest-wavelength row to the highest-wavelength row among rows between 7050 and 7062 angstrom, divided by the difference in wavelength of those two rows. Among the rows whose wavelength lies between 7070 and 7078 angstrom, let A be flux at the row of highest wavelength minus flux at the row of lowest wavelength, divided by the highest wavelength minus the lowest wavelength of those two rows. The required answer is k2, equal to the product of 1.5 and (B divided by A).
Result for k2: -0.5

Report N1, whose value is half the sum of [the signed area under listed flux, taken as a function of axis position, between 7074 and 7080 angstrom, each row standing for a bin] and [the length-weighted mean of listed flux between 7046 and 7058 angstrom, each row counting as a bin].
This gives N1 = 11.6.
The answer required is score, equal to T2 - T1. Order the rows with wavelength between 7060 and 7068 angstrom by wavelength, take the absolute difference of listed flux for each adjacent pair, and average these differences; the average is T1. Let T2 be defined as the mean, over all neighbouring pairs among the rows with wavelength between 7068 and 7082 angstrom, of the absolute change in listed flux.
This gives 0.0103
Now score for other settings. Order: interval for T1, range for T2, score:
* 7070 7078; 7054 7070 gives 0.0049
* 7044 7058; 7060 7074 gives 0.0123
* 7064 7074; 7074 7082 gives -0.0641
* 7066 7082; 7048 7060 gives 0.0076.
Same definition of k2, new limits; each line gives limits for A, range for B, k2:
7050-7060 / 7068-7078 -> -1.3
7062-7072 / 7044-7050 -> -1.2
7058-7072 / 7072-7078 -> -3.2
